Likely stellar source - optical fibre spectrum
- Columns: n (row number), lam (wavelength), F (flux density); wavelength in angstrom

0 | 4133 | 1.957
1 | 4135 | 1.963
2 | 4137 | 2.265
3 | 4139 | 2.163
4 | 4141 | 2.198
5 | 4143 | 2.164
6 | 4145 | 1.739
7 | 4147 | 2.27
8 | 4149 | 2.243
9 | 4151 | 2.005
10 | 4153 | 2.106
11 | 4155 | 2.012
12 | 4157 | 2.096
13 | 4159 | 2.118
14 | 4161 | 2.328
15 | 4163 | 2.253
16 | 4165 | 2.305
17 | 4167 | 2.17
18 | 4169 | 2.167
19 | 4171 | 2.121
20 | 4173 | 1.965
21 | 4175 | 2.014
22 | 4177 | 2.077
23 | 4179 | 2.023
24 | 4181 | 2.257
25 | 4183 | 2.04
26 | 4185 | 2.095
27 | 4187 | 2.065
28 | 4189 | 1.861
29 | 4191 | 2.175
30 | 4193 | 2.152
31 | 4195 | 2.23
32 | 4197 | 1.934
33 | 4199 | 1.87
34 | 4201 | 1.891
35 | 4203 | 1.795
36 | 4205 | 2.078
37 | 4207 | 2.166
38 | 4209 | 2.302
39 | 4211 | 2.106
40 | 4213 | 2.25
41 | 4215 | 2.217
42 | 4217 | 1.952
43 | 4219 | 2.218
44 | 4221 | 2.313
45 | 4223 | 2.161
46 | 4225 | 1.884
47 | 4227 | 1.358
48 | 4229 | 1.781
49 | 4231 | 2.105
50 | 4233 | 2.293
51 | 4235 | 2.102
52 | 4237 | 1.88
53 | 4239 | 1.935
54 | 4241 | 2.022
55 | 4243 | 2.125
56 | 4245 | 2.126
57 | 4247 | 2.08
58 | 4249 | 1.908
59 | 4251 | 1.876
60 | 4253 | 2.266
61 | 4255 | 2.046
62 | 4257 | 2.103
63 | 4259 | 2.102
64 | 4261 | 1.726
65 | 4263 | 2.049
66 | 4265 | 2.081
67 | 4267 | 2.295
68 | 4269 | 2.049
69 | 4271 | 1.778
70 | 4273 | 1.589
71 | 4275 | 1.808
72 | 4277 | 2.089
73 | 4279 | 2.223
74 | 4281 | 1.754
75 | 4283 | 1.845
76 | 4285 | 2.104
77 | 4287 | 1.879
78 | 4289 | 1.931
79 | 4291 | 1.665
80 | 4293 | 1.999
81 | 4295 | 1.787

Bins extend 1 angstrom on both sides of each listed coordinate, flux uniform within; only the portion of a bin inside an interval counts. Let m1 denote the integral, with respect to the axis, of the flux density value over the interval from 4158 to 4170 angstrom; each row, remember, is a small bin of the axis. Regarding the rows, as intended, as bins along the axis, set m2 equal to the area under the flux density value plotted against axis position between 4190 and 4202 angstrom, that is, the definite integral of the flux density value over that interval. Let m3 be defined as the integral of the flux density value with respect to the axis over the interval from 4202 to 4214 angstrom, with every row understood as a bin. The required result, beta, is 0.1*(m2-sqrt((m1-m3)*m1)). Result 1.86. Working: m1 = 26.7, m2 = 24.5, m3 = 25.4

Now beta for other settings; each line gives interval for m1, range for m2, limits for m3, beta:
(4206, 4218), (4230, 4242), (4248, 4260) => 1.87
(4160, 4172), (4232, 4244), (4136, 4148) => 1.93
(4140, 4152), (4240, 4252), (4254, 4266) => 1.92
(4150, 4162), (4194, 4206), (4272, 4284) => 1.53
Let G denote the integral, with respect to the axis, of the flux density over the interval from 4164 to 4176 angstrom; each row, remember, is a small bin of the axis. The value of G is 25.5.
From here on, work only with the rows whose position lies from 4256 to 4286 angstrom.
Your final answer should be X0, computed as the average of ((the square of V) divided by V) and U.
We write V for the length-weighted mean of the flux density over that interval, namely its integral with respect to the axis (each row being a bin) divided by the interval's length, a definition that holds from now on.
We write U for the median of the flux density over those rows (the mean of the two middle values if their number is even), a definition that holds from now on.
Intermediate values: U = 2.05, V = 1.97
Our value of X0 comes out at 2.01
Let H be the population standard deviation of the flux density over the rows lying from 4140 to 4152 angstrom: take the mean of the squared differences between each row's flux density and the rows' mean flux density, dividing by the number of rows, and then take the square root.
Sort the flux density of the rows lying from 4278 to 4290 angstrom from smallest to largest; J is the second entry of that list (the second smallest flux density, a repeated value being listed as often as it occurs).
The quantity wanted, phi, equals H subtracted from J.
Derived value 1.66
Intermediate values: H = 0.184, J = 1.845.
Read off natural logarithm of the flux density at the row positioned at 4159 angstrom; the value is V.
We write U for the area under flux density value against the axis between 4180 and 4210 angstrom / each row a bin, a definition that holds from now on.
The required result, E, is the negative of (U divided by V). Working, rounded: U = 62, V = 0.750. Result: -82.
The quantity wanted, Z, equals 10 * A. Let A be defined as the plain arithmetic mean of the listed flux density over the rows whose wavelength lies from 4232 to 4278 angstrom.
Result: 20.1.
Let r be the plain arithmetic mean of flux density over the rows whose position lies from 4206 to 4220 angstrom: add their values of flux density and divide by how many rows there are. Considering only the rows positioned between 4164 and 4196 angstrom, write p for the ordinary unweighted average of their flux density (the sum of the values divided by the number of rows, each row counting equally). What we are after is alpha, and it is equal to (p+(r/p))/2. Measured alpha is 1.57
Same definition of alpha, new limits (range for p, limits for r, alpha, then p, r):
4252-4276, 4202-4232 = 1.51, 1.99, 2.05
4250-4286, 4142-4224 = 1.52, 1.99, 2.10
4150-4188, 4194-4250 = 1.54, 2.12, 2.04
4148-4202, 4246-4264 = 1.53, 2.10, 2.02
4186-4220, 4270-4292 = 1.49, 2.07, 1.88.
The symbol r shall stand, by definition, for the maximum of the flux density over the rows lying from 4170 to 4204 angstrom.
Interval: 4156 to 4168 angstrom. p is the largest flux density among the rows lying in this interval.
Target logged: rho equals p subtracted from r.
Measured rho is -0.07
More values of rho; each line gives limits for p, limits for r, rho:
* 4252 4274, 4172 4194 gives -0.04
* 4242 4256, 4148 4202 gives 0.06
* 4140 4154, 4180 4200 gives -0.01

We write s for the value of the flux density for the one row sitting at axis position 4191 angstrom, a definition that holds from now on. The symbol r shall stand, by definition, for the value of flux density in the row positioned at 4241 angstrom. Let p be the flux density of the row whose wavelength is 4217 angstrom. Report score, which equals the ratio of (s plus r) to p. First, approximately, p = 1.952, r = 2.022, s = 2.175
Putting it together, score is 2.2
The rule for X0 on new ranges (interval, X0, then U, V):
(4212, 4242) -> 2.07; 2.10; 2.03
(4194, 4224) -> 2.13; 2.16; 2.10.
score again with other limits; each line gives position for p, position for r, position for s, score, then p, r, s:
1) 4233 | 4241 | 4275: 1.7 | 2.293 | 2.022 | 1.808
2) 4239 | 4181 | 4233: 2.4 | 1.935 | 2.257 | 2.293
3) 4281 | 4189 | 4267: 2.4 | 1.754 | 1.861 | 2.295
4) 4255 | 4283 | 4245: 1.9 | 2.046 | 1.845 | 2.126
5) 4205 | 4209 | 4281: 2.0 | 2.078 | 2.302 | 1.754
